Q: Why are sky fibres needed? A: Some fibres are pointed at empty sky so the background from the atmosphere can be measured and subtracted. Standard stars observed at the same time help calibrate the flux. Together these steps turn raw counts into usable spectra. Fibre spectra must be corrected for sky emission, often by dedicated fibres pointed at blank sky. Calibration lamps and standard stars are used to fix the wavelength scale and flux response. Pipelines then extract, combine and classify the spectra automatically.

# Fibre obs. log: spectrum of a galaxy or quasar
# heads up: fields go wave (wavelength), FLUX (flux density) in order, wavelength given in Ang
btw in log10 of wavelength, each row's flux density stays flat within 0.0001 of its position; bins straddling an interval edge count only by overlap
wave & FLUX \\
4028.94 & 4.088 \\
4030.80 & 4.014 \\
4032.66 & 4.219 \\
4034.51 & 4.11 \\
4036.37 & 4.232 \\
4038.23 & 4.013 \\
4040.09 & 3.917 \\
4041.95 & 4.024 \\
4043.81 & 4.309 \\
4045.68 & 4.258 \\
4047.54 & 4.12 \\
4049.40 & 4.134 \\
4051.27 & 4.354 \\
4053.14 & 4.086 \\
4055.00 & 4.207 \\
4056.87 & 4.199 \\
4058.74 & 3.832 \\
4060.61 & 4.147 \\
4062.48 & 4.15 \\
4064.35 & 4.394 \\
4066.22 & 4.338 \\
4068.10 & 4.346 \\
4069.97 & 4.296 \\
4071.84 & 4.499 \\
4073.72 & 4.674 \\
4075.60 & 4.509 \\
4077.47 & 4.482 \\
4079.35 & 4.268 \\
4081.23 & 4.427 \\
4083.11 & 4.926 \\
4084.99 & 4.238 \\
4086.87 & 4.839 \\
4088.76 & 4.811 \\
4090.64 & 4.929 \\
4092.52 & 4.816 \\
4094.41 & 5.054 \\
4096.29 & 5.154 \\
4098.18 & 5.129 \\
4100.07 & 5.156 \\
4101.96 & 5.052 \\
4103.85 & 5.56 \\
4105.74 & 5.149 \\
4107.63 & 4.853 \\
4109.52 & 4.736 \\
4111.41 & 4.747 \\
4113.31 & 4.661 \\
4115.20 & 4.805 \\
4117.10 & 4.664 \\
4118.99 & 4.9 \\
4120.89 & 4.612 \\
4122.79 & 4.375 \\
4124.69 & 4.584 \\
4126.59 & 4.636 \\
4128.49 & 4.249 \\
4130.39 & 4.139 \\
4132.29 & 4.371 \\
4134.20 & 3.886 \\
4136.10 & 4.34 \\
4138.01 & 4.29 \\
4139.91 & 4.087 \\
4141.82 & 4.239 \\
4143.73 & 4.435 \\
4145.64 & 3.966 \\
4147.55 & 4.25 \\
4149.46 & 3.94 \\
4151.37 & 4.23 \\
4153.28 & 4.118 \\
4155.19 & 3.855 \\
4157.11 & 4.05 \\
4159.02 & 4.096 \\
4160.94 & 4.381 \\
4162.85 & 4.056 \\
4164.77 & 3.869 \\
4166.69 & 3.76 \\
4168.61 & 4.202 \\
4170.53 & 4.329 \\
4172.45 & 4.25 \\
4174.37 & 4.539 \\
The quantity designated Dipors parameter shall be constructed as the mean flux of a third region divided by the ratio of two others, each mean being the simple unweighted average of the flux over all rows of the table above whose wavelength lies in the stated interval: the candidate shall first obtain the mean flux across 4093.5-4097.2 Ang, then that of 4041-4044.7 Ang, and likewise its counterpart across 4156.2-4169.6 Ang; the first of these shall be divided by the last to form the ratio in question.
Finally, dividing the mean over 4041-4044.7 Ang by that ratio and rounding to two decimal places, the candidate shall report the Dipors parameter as 3.31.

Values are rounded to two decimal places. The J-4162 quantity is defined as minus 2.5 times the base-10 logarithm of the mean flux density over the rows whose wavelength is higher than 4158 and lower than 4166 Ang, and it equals -1.53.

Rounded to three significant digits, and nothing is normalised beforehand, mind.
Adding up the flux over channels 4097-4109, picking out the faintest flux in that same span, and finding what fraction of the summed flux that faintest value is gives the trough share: 0.157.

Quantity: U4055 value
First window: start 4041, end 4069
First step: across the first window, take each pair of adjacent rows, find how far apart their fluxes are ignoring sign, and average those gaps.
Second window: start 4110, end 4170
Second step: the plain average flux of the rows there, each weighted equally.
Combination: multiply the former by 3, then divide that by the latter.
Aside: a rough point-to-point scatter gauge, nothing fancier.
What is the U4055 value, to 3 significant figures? 0.105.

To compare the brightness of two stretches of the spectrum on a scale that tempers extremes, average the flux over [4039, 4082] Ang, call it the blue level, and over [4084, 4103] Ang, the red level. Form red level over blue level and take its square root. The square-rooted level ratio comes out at 1.07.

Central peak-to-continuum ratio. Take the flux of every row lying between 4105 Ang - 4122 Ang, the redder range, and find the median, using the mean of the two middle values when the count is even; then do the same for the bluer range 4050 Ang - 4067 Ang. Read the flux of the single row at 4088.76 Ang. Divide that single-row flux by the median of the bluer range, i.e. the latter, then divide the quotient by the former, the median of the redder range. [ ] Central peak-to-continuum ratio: 0.24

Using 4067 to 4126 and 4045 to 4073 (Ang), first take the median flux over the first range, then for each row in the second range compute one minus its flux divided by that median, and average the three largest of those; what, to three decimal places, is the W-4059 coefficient 0.155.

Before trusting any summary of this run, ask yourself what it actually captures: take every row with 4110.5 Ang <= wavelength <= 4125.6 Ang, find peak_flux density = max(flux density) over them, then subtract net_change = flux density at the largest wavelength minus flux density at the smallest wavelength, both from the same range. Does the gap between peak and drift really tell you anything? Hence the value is 5.1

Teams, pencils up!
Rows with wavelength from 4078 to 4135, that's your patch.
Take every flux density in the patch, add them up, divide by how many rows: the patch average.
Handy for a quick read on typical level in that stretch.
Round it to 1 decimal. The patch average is 4.7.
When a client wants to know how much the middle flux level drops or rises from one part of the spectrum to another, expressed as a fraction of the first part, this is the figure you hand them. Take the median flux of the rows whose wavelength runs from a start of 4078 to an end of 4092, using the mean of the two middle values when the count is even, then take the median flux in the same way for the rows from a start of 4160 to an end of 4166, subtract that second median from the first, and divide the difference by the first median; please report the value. 0.16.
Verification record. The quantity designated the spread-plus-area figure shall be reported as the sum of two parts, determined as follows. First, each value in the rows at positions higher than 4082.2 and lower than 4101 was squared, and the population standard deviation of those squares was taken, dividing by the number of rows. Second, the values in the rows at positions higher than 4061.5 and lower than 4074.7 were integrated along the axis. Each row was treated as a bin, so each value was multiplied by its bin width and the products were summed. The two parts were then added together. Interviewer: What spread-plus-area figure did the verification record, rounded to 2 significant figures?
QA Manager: 60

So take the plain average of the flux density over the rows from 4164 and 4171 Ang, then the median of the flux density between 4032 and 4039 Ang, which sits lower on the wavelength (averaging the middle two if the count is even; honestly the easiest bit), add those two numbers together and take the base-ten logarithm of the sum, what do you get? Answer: 0.91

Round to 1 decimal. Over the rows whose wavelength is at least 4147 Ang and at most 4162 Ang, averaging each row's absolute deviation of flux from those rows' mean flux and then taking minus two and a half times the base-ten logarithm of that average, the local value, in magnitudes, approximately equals 2.2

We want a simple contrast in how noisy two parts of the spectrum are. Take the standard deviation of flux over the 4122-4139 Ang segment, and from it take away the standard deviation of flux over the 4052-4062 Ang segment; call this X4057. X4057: 0.07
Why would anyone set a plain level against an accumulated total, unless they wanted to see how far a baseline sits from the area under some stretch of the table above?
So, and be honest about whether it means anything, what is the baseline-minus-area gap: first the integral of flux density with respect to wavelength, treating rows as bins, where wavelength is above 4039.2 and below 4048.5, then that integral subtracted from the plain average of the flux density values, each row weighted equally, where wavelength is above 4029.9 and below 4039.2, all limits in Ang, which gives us -34.3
